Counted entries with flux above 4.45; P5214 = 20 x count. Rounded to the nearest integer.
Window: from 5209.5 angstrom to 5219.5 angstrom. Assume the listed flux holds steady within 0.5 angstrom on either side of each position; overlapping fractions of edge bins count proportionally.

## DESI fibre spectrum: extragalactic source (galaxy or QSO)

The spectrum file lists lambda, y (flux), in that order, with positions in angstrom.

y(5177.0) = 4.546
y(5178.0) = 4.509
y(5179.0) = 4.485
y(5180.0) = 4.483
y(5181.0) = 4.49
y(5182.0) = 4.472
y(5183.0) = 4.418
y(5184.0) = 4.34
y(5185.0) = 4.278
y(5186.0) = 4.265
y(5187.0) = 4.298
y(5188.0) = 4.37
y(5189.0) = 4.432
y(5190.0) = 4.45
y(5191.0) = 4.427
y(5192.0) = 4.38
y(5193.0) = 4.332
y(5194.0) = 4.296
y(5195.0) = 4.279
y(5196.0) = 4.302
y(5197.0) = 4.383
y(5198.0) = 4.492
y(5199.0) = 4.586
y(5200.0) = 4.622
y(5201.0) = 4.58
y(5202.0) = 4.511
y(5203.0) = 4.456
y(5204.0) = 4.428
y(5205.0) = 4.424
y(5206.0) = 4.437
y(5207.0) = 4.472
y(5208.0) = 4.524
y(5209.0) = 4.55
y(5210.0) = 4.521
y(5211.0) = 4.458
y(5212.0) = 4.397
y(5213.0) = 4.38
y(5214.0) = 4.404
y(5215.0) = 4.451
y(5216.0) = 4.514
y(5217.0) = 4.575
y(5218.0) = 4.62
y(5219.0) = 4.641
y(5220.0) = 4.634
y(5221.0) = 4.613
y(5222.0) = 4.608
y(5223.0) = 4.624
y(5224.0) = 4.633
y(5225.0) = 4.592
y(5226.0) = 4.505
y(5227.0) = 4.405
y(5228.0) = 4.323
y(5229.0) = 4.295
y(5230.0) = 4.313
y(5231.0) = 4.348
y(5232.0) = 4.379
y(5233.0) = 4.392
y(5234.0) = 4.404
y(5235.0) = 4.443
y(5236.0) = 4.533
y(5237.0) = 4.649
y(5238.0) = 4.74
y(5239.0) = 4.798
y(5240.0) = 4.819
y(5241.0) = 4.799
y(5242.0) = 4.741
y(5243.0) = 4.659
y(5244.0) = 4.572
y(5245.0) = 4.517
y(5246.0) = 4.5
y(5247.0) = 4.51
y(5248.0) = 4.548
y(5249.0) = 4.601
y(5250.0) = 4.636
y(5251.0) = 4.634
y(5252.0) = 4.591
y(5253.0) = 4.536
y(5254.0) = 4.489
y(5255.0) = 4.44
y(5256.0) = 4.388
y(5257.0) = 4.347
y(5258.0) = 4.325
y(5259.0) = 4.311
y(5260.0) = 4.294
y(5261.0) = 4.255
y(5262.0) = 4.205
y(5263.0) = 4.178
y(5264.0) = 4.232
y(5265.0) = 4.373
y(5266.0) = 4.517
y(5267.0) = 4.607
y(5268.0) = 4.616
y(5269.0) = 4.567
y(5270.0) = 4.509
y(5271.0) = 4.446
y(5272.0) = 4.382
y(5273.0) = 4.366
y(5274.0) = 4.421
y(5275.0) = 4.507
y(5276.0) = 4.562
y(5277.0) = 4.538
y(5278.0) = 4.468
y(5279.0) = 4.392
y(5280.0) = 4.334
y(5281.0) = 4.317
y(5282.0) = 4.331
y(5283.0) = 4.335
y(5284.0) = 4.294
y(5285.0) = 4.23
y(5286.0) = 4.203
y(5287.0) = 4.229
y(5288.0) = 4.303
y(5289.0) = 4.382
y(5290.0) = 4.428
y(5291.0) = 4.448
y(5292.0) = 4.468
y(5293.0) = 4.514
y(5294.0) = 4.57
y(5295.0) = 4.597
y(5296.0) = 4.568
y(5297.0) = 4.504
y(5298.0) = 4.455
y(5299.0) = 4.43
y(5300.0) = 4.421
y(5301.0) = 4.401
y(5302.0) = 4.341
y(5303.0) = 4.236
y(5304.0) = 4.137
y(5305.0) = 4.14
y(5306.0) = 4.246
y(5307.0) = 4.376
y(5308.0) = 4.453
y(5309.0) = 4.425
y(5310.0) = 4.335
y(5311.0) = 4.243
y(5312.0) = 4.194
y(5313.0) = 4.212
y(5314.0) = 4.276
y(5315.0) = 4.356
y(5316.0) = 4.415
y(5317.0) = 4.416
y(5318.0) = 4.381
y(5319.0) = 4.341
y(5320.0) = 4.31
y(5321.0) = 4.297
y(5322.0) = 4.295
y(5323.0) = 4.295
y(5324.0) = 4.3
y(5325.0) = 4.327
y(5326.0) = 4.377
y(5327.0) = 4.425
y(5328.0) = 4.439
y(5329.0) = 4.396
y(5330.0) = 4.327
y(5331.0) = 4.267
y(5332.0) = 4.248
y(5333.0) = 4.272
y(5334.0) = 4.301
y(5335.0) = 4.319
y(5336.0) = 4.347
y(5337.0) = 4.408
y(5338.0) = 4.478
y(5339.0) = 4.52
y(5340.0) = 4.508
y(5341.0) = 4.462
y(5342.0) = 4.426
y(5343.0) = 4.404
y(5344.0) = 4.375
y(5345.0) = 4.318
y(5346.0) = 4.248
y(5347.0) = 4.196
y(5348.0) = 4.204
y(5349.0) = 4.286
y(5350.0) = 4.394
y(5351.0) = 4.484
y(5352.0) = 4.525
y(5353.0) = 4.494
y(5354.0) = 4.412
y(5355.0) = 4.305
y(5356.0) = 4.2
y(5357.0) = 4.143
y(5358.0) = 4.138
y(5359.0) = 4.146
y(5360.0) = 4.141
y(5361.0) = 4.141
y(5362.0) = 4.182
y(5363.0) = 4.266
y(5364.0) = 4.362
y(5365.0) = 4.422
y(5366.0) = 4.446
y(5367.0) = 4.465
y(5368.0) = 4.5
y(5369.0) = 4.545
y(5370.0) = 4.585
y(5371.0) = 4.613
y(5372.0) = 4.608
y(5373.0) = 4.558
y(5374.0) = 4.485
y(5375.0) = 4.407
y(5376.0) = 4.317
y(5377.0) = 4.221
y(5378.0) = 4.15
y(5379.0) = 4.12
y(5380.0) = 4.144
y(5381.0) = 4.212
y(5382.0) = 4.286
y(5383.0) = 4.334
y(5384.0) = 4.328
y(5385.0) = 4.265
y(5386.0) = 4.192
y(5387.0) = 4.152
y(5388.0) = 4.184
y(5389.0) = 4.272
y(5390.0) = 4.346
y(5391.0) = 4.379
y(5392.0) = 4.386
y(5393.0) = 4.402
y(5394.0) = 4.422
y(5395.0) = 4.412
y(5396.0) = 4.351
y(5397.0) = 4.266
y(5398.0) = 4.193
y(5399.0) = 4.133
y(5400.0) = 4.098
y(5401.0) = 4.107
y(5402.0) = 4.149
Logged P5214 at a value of 140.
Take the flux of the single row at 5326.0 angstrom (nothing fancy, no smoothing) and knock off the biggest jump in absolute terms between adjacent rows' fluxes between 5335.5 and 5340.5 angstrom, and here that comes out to 4.31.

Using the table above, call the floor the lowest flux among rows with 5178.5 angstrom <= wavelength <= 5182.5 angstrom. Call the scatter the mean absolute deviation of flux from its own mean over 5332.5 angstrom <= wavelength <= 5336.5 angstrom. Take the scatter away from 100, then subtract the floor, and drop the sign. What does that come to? 95.5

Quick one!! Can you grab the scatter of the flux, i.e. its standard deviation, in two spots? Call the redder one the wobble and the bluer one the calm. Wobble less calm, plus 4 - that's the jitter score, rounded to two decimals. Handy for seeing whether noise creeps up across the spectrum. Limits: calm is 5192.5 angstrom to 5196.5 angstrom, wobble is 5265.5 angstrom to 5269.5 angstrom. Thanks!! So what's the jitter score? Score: 4.02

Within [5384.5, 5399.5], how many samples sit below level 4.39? 12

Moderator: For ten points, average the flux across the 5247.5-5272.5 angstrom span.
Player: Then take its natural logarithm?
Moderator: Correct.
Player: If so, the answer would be 1.49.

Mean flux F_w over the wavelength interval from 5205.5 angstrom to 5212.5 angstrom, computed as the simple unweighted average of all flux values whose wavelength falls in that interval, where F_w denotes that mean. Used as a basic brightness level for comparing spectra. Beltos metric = 4.48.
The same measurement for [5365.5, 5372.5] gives 4.54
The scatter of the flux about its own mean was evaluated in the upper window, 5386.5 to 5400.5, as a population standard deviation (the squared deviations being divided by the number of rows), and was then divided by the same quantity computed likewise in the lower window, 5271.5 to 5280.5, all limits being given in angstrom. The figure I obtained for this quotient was 1.4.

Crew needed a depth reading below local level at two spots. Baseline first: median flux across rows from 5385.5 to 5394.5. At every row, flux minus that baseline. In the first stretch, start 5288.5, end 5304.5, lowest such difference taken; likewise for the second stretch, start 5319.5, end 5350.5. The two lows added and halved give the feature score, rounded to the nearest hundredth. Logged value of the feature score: -0.18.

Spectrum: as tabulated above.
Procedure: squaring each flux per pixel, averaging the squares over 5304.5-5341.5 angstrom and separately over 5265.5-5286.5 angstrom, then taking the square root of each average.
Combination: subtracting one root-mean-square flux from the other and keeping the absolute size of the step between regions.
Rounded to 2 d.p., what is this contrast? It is 0.08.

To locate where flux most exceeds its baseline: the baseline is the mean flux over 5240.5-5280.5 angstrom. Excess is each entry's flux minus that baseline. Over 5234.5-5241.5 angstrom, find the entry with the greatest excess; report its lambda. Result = 5240.0 angstrom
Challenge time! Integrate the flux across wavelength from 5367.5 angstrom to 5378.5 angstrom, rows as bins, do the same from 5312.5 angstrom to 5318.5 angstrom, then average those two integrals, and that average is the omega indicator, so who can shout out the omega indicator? 38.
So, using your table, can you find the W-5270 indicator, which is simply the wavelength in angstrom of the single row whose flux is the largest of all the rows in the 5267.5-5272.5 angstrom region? 5268.0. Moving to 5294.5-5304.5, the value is 5295.0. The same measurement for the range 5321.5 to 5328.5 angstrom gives 5328.0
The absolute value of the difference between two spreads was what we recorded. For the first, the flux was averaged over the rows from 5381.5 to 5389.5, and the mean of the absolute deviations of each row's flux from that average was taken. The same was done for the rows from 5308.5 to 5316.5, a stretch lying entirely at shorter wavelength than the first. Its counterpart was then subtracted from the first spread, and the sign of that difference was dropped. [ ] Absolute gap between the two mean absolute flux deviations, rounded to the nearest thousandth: 0.019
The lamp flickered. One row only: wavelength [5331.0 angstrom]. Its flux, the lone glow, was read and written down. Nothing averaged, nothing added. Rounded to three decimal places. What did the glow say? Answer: 4.267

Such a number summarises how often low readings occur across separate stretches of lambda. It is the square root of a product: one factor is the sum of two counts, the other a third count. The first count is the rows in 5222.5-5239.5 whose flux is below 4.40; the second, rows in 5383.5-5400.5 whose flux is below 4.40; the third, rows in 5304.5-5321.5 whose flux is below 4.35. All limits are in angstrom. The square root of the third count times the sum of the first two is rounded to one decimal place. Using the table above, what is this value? 14.1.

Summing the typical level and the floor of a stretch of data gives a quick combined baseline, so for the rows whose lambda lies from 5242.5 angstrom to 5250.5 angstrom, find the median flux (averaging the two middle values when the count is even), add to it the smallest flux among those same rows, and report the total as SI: 9.06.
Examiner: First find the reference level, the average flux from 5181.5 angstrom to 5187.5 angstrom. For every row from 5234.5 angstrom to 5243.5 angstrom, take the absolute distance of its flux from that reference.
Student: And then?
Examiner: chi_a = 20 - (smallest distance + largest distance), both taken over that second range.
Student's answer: 19.43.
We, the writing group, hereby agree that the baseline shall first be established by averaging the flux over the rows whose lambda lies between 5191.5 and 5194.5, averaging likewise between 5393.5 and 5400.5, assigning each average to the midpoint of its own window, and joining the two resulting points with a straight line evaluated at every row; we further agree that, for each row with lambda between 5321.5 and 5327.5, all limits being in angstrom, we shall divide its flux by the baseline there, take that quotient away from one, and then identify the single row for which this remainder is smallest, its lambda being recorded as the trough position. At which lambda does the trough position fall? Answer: 5327.0 angstrom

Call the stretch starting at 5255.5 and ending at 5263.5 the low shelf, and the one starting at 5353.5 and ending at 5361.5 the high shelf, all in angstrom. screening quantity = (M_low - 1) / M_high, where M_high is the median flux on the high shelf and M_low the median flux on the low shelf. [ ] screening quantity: 0.80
